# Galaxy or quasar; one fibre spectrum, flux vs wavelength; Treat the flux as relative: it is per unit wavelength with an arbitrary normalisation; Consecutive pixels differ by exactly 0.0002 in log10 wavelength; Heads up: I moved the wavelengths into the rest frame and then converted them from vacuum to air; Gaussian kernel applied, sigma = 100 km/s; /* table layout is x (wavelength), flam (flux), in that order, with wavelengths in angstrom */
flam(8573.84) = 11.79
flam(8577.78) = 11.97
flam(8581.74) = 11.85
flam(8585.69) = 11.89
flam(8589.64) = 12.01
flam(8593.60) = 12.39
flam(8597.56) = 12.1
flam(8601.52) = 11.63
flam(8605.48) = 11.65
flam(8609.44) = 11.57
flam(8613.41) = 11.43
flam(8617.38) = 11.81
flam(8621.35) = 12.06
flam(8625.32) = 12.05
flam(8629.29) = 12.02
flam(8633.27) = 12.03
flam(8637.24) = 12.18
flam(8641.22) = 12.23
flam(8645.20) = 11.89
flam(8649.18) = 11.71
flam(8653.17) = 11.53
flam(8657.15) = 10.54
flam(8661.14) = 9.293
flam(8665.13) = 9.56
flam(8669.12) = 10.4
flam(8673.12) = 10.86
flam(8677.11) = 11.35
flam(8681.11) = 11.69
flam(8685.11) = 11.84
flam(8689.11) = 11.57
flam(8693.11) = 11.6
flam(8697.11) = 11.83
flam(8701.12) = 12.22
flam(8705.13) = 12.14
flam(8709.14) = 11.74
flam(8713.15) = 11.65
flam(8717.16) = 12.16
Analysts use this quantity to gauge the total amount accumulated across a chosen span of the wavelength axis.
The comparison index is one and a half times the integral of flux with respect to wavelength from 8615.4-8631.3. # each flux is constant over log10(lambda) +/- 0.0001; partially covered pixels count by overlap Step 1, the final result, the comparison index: 286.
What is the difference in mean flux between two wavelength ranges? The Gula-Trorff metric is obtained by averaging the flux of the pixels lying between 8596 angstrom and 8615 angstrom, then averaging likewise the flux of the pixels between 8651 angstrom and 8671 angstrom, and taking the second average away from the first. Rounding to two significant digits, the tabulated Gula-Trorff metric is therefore 1.4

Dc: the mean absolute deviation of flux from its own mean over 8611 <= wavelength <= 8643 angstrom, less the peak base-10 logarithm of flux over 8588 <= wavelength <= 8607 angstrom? -0.91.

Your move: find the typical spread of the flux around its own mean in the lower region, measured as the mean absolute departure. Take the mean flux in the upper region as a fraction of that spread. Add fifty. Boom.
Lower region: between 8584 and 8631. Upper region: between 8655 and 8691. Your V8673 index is 99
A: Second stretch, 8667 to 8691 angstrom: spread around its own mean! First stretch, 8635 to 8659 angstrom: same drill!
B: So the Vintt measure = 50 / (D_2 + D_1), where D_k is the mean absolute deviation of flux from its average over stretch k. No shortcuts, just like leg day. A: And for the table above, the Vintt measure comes 58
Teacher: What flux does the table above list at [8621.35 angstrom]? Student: 12.06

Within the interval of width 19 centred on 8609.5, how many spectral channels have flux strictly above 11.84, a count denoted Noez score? 0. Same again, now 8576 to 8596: 5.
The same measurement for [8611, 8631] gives 3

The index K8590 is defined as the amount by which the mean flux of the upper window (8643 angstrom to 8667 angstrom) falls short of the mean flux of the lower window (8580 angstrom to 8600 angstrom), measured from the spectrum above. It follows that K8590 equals 1.3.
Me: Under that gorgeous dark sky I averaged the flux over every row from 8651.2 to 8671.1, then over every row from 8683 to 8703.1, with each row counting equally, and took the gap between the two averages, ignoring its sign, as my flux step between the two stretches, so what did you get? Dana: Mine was 1.5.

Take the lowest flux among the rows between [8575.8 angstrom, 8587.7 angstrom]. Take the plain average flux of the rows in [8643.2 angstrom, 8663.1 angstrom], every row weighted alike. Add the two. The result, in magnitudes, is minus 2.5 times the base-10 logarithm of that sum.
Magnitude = -3.40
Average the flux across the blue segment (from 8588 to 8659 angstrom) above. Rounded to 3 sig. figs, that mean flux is 11.8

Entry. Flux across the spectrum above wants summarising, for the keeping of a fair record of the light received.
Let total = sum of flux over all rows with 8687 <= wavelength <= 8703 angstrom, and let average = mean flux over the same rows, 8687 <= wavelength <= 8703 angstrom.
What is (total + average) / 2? 30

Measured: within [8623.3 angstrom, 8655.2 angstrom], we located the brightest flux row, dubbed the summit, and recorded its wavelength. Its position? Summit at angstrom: 8641.22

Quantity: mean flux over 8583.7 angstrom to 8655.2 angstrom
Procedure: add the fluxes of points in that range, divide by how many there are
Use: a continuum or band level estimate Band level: 11.90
